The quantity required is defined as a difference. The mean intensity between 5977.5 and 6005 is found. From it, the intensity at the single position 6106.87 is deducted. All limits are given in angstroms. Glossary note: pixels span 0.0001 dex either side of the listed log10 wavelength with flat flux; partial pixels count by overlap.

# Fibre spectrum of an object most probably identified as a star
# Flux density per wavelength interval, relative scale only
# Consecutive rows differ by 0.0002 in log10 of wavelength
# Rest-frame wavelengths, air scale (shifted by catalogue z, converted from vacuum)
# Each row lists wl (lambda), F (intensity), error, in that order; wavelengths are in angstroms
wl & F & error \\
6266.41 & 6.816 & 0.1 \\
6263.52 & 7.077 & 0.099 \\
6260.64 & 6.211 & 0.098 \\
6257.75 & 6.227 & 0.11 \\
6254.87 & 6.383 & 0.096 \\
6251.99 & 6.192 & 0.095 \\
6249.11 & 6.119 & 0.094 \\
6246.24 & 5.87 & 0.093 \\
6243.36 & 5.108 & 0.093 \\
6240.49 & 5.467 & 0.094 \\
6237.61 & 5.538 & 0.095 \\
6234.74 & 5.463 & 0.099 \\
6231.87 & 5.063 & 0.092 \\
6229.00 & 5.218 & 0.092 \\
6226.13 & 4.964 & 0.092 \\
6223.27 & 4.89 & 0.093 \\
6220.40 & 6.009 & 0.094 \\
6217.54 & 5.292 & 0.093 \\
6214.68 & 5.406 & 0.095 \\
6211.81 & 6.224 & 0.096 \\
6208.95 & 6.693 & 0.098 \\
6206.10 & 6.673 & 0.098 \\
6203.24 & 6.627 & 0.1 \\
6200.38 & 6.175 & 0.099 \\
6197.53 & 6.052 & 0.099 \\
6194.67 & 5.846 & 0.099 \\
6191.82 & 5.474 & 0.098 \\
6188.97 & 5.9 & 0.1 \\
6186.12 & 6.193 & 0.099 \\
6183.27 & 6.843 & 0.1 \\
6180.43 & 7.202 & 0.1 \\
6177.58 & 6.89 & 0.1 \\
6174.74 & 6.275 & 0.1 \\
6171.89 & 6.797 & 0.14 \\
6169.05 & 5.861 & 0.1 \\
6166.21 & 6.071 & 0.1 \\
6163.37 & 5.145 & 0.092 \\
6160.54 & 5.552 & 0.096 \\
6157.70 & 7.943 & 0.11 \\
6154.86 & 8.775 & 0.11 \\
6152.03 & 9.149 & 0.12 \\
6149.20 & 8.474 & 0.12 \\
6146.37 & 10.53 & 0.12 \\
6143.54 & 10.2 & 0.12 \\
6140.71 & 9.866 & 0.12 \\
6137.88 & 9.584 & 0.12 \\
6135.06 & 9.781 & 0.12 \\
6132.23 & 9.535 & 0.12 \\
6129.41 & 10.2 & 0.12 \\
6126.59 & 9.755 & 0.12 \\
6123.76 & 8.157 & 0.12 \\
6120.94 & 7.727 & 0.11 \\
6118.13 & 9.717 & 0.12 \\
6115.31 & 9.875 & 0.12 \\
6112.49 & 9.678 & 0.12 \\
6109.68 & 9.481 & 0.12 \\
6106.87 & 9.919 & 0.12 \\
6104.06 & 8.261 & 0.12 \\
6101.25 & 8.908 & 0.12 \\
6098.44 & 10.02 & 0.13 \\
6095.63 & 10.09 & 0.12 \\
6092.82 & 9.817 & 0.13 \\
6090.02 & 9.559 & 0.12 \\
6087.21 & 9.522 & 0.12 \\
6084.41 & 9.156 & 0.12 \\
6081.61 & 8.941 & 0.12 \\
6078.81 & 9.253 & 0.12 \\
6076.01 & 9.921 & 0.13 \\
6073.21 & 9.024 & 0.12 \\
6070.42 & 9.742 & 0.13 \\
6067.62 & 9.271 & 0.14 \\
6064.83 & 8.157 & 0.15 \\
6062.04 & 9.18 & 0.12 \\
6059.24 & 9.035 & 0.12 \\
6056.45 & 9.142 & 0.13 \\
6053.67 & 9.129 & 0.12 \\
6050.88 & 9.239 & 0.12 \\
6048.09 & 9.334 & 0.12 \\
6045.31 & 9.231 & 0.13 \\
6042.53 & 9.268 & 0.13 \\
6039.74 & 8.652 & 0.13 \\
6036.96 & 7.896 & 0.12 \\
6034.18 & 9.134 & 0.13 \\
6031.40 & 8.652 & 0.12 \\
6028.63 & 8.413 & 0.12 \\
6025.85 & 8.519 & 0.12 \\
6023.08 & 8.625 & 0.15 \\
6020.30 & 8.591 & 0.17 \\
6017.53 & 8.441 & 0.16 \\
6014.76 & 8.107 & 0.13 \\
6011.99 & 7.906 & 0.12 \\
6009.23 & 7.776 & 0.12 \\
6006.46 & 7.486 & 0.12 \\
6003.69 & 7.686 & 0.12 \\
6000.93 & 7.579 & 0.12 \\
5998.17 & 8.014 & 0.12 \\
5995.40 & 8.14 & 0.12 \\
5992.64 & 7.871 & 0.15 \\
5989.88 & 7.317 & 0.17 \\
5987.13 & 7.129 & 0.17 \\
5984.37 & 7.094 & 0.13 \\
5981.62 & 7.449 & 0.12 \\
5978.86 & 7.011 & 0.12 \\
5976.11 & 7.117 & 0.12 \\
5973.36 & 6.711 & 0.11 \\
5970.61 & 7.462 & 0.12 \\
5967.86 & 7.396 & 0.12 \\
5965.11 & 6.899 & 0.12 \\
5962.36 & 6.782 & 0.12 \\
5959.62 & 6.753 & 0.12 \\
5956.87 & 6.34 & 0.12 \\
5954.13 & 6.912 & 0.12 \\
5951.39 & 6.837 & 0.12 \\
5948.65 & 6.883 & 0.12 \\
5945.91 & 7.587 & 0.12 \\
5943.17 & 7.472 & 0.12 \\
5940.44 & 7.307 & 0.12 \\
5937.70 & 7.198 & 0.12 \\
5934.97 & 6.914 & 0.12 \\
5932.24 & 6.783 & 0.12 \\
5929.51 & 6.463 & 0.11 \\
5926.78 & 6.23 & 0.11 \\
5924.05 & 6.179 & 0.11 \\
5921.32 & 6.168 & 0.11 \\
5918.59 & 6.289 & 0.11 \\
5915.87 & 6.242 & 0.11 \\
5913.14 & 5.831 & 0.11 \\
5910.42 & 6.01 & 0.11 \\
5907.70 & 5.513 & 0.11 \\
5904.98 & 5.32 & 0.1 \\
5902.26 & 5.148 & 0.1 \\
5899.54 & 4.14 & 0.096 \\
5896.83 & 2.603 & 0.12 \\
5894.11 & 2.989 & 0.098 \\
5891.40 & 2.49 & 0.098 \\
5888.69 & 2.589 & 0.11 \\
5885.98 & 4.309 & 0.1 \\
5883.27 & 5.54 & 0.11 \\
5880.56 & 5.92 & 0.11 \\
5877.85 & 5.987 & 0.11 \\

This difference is -2.4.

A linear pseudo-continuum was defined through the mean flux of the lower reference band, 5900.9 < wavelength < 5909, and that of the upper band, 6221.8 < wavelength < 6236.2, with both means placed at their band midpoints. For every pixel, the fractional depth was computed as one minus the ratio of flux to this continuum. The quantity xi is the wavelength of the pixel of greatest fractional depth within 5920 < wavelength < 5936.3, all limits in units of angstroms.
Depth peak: 5921.32 angstroms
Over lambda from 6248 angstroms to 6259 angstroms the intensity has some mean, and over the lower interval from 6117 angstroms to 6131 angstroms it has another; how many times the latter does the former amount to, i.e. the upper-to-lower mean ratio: 0.68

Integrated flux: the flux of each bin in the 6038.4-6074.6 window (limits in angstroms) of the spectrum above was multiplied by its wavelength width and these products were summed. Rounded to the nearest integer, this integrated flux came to 330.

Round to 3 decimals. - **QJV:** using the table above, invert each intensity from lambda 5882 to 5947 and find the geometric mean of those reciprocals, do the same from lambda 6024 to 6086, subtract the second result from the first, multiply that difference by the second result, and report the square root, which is 0.093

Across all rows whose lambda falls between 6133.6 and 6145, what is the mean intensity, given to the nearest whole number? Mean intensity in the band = 10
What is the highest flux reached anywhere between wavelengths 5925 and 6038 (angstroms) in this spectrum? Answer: 9.134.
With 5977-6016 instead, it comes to 8.14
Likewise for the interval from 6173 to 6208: 7.202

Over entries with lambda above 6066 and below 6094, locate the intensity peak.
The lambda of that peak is 6076.01 angstroms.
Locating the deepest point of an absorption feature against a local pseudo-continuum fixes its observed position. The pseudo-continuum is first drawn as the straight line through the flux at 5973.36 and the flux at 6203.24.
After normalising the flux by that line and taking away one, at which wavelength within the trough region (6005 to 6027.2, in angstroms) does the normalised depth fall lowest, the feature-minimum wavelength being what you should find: 6006.46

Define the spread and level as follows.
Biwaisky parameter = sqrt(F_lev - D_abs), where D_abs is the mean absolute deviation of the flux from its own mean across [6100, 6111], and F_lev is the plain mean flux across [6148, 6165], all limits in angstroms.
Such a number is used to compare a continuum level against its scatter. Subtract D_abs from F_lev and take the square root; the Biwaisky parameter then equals 2.6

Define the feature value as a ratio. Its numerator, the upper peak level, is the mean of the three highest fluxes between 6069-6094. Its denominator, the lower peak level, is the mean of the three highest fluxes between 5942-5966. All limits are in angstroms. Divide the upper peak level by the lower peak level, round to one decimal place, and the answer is 1.3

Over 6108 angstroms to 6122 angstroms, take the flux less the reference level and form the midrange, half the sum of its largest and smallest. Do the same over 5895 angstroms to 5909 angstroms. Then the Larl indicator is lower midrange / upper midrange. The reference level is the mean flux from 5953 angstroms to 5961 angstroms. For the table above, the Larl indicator -1.2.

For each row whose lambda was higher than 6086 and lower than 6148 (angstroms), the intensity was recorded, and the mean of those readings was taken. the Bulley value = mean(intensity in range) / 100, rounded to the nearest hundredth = 0.10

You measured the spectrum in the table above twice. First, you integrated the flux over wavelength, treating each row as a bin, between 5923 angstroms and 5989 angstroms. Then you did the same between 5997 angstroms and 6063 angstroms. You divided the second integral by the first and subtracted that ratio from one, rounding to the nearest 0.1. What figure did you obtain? -0.2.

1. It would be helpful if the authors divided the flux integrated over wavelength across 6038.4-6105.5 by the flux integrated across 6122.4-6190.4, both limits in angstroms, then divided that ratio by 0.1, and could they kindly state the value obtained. 11.5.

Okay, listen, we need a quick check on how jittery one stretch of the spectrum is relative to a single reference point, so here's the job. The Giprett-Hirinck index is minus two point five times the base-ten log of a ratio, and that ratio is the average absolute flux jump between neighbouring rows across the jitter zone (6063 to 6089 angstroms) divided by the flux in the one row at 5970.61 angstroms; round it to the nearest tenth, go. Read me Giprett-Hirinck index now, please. 2.7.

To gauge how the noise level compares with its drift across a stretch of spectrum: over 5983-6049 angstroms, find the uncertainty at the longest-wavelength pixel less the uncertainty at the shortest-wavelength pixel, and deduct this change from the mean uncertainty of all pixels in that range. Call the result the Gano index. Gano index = 0.143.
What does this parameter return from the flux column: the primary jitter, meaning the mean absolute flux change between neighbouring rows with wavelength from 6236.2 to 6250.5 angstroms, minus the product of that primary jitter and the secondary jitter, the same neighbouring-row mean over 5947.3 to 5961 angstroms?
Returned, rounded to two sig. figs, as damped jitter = 0.26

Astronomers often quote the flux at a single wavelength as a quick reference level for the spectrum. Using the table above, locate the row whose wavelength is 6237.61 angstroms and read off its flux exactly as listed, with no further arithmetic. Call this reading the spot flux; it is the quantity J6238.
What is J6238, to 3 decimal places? 5.538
